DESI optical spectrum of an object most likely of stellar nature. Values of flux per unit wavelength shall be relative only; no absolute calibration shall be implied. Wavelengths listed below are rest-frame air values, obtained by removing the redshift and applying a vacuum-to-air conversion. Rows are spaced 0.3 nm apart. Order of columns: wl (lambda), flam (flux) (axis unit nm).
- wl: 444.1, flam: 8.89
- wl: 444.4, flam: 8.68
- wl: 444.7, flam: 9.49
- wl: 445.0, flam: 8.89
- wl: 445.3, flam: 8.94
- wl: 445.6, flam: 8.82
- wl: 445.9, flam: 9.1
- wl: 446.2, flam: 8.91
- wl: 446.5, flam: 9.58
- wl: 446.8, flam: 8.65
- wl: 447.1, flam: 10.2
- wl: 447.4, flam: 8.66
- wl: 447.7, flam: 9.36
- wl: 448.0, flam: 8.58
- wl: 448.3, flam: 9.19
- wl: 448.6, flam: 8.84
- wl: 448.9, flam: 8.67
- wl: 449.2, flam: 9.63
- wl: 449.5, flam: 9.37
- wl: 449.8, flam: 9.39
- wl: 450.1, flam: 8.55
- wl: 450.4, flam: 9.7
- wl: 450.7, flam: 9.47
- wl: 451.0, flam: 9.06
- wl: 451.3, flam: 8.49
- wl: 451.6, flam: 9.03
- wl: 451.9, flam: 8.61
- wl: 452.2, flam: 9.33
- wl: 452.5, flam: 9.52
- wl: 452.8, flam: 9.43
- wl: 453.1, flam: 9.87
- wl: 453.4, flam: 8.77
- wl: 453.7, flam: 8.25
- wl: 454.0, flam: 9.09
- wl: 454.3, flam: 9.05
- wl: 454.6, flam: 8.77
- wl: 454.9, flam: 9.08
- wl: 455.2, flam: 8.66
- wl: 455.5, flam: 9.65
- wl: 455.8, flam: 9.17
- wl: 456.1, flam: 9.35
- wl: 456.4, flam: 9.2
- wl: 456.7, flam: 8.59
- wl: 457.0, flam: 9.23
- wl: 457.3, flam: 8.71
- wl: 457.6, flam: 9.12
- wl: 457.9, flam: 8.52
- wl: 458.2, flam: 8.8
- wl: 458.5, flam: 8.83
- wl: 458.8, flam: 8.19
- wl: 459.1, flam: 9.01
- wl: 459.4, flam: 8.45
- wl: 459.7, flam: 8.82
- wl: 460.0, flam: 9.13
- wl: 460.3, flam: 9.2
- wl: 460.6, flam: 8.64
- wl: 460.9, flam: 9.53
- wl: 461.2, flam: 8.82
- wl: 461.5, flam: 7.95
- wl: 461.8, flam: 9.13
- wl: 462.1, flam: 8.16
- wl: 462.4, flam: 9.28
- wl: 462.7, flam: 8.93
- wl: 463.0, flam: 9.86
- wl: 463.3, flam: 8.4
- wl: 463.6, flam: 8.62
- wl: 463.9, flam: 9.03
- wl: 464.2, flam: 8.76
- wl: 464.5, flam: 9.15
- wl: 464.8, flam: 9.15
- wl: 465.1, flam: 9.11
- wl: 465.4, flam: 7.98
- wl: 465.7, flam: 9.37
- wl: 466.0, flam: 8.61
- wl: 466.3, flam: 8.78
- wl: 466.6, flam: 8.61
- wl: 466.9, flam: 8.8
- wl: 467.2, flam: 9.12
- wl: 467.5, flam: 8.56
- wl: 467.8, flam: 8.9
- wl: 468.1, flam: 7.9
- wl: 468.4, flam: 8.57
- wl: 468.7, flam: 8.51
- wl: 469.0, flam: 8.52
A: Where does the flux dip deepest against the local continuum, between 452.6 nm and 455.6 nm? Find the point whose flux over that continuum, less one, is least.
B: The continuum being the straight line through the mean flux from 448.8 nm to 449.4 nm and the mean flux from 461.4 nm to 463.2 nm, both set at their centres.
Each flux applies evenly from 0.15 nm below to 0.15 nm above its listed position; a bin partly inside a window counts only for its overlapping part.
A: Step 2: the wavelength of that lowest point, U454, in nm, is 453.7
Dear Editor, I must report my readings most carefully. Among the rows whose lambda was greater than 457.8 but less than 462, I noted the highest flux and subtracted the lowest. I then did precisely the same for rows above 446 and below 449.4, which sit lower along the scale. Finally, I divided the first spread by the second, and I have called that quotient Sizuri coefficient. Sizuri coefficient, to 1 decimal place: 1.0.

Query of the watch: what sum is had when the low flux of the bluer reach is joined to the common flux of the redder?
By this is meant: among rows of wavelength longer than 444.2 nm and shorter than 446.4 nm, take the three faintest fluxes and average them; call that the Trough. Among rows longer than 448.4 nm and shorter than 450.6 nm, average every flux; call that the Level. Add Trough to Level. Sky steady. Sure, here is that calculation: 18.0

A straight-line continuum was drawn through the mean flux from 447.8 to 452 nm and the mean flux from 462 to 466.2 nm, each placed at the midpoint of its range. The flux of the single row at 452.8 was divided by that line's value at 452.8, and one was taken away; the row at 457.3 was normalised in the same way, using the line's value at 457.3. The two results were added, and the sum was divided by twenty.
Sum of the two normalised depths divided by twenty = 0.001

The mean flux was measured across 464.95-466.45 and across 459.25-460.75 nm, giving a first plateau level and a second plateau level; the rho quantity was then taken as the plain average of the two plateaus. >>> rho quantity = 8.81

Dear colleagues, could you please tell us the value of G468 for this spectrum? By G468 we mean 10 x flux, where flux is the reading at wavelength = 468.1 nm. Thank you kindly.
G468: 79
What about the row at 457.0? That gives 92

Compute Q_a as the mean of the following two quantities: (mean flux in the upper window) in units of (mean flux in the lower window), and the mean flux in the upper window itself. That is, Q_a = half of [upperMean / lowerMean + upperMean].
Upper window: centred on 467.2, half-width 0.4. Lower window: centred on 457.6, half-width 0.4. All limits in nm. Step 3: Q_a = 4.92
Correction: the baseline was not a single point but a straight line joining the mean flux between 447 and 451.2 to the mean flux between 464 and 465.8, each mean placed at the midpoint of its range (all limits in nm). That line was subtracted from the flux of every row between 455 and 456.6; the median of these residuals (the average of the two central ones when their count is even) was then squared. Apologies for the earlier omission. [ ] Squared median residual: 0.02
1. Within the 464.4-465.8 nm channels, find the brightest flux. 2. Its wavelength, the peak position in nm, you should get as 465.7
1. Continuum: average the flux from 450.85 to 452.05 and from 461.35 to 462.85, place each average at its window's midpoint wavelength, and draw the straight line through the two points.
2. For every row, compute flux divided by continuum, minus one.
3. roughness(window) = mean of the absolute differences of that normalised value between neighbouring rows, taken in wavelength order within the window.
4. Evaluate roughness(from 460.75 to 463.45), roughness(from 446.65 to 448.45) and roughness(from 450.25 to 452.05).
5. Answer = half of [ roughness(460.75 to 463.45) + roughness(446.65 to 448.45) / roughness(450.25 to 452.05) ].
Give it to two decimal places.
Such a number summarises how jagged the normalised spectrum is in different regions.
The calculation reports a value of 1.25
